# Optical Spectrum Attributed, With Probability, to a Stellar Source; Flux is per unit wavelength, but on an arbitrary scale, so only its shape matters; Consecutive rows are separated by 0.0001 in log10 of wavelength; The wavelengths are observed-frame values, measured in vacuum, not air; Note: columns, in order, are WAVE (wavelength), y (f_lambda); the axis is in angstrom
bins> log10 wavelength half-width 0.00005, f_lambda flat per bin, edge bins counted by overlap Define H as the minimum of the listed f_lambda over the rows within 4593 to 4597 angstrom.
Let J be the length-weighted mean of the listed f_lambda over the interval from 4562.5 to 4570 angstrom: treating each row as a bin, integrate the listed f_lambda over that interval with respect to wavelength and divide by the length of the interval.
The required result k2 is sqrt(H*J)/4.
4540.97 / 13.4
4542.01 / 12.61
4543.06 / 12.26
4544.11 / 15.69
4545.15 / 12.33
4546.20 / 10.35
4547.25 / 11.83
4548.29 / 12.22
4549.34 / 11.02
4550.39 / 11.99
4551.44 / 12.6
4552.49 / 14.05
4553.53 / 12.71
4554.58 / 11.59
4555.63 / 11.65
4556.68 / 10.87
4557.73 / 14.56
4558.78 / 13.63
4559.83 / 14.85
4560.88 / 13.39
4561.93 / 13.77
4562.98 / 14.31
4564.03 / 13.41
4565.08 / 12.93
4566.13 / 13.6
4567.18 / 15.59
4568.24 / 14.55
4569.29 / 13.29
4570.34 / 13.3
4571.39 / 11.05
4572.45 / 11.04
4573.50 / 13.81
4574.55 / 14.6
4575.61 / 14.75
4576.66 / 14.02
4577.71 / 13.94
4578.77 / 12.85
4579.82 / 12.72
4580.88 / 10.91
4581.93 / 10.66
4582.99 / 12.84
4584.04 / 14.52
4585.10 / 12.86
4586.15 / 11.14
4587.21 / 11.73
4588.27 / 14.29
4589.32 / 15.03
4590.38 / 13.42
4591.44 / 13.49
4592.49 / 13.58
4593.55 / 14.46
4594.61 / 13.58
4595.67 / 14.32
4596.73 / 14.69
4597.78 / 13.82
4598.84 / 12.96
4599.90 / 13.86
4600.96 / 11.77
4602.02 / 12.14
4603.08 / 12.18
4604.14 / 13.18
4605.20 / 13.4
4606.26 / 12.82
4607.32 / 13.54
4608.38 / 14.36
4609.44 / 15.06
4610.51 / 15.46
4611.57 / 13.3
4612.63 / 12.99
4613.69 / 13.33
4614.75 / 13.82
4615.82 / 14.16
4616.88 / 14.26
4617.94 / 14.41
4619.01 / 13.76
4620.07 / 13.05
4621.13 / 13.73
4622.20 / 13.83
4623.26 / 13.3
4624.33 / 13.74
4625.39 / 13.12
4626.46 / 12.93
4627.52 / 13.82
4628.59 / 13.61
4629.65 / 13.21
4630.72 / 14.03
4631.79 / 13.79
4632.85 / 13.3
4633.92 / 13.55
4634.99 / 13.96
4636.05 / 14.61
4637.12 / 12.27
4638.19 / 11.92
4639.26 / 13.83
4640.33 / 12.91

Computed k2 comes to 3.44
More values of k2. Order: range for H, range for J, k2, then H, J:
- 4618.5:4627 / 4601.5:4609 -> 3.26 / 12.93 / 13.1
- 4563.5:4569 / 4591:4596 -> 3.35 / 12.93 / 13.9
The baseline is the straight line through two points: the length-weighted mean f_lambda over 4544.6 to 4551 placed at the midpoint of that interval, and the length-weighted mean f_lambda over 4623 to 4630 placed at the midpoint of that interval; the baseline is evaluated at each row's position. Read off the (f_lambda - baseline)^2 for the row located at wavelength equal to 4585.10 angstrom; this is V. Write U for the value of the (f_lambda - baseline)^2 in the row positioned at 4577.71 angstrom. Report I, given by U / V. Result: 18.6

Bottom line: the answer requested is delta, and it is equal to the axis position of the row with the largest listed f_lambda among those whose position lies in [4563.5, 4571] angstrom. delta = 4567.18 angstrom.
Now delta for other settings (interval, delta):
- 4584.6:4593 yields 4589.32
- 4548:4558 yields 4557.73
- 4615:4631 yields 4617.94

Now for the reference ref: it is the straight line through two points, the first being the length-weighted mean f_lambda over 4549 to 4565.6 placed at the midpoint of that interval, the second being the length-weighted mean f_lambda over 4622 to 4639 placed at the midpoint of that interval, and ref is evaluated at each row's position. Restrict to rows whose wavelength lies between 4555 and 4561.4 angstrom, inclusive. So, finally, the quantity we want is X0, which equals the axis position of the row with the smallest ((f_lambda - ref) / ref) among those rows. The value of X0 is 4556.68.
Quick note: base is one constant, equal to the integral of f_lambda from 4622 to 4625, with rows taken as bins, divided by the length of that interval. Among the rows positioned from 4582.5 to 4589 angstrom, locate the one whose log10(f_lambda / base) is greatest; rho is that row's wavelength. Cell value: 4584.04 angstrom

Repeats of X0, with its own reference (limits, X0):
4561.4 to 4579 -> 4572.45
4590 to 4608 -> 4600.96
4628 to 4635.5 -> 4629.65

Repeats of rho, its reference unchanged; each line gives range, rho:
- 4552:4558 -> 4557.73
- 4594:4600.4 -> 4596.73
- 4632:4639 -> 4636.05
